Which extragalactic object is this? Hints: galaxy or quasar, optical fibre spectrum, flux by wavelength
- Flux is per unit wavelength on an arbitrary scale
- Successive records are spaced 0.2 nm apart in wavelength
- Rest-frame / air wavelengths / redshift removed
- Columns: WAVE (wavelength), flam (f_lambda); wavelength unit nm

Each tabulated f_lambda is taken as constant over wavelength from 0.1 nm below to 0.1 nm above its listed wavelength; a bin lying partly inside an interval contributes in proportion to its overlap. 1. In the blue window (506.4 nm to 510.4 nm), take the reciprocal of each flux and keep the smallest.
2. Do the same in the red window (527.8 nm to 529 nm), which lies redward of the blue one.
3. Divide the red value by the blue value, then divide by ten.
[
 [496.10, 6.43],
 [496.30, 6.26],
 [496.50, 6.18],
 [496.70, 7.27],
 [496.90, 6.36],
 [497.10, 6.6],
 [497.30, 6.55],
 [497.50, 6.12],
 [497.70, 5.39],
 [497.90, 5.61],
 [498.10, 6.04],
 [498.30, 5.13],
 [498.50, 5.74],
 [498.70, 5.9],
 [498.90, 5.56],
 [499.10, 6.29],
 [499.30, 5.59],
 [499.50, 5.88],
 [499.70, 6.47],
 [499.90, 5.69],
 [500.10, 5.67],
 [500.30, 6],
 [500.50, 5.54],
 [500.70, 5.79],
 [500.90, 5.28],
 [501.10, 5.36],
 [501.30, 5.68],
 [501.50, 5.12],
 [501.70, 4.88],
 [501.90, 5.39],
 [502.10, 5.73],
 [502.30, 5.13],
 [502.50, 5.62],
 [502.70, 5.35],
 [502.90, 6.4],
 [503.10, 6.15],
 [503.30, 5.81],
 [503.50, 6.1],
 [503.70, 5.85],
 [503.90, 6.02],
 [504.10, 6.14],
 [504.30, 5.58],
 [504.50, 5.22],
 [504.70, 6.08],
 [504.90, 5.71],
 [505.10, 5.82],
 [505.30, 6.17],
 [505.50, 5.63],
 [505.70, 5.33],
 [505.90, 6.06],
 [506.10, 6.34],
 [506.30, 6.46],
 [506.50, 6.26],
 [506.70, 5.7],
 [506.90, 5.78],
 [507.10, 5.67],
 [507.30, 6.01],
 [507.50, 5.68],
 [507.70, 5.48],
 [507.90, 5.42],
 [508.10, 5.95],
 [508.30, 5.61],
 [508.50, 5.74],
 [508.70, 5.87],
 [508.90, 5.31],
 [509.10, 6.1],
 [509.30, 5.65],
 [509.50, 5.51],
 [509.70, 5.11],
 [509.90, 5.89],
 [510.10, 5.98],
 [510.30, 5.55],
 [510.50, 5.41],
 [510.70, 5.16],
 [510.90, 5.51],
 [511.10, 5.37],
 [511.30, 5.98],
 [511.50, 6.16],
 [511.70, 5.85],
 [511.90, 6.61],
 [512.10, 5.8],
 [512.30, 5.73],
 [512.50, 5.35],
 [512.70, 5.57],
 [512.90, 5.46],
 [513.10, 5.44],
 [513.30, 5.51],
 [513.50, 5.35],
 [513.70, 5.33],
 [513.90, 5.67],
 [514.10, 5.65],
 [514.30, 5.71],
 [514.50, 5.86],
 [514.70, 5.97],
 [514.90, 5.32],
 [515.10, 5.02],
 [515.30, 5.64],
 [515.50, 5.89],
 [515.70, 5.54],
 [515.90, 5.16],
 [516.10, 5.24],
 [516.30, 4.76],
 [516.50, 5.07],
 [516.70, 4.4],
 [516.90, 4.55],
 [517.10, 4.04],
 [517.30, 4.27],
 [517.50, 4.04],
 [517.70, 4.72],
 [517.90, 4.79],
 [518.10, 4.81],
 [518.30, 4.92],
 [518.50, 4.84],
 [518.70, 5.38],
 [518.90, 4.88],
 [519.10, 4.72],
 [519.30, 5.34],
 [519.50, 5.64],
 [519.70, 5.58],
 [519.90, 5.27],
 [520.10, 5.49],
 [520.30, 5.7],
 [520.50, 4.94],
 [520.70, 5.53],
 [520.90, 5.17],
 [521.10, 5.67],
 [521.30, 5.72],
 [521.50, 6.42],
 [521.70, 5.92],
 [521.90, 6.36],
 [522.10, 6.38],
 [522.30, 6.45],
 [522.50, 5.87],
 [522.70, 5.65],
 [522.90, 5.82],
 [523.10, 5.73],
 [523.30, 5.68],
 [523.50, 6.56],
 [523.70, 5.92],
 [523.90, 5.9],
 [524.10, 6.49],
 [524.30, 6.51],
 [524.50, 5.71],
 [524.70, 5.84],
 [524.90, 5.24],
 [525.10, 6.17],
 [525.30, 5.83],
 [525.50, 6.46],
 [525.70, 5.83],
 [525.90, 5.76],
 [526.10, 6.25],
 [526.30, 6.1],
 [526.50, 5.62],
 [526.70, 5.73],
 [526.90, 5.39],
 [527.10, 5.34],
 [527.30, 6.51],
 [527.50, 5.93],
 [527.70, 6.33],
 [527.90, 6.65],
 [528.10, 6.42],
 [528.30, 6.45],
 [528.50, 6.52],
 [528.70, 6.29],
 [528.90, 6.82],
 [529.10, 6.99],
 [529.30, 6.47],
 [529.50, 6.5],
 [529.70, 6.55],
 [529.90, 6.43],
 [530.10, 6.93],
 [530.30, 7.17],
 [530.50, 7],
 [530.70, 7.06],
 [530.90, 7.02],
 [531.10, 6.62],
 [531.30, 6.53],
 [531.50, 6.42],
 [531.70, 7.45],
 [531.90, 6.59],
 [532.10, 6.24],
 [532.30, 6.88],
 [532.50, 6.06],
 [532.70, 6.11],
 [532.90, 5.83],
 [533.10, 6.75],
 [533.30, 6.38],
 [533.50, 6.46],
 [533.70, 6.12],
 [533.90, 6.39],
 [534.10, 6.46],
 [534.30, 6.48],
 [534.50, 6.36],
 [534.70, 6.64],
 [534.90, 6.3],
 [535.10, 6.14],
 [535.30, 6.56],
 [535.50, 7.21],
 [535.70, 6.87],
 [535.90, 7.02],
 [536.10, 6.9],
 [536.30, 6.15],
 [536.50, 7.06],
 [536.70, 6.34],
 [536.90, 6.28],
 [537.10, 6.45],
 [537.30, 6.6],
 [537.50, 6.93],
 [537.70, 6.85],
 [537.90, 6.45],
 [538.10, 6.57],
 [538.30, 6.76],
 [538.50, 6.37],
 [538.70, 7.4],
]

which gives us 0.092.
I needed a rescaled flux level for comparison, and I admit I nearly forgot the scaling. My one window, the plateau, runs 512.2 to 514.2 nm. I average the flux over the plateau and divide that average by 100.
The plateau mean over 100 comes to 0.055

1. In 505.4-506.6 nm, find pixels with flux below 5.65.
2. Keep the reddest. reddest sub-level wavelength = 505.70 nm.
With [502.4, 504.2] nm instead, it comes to 502.70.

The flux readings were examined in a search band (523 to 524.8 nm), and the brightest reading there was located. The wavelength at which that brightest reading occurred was 523.50 nm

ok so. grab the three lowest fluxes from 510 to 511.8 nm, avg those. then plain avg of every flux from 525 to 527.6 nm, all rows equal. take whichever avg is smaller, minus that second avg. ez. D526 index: -0.60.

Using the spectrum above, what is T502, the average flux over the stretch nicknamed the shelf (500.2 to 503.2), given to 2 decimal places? 5.56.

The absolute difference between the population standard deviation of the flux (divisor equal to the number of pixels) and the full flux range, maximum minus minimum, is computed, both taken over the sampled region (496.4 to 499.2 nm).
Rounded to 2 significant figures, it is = 1.6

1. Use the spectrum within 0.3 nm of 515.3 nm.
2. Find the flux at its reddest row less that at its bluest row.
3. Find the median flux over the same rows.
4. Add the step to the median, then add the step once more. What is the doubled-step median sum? 7.4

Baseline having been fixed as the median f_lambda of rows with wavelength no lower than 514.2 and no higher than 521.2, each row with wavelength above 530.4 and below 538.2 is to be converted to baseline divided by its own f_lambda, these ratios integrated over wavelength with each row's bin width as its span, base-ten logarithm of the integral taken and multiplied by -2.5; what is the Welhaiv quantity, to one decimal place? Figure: -2.0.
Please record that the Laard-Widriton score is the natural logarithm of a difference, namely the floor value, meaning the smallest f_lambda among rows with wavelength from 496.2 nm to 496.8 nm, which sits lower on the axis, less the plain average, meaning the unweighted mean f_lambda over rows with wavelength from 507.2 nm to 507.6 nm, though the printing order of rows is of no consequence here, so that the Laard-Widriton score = -1.09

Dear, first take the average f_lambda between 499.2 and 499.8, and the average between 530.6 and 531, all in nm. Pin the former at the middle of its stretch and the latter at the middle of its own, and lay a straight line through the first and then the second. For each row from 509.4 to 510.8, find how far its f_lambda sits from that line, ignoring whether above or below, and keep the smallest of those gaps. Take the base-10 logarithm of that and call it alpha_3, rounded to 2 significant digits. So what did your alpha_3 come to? -0.44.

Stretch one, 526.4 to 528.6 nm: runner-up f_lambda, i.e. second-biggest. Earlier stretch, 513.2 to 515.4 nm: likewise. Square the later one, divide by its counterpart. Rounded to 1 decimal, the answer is 7.3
